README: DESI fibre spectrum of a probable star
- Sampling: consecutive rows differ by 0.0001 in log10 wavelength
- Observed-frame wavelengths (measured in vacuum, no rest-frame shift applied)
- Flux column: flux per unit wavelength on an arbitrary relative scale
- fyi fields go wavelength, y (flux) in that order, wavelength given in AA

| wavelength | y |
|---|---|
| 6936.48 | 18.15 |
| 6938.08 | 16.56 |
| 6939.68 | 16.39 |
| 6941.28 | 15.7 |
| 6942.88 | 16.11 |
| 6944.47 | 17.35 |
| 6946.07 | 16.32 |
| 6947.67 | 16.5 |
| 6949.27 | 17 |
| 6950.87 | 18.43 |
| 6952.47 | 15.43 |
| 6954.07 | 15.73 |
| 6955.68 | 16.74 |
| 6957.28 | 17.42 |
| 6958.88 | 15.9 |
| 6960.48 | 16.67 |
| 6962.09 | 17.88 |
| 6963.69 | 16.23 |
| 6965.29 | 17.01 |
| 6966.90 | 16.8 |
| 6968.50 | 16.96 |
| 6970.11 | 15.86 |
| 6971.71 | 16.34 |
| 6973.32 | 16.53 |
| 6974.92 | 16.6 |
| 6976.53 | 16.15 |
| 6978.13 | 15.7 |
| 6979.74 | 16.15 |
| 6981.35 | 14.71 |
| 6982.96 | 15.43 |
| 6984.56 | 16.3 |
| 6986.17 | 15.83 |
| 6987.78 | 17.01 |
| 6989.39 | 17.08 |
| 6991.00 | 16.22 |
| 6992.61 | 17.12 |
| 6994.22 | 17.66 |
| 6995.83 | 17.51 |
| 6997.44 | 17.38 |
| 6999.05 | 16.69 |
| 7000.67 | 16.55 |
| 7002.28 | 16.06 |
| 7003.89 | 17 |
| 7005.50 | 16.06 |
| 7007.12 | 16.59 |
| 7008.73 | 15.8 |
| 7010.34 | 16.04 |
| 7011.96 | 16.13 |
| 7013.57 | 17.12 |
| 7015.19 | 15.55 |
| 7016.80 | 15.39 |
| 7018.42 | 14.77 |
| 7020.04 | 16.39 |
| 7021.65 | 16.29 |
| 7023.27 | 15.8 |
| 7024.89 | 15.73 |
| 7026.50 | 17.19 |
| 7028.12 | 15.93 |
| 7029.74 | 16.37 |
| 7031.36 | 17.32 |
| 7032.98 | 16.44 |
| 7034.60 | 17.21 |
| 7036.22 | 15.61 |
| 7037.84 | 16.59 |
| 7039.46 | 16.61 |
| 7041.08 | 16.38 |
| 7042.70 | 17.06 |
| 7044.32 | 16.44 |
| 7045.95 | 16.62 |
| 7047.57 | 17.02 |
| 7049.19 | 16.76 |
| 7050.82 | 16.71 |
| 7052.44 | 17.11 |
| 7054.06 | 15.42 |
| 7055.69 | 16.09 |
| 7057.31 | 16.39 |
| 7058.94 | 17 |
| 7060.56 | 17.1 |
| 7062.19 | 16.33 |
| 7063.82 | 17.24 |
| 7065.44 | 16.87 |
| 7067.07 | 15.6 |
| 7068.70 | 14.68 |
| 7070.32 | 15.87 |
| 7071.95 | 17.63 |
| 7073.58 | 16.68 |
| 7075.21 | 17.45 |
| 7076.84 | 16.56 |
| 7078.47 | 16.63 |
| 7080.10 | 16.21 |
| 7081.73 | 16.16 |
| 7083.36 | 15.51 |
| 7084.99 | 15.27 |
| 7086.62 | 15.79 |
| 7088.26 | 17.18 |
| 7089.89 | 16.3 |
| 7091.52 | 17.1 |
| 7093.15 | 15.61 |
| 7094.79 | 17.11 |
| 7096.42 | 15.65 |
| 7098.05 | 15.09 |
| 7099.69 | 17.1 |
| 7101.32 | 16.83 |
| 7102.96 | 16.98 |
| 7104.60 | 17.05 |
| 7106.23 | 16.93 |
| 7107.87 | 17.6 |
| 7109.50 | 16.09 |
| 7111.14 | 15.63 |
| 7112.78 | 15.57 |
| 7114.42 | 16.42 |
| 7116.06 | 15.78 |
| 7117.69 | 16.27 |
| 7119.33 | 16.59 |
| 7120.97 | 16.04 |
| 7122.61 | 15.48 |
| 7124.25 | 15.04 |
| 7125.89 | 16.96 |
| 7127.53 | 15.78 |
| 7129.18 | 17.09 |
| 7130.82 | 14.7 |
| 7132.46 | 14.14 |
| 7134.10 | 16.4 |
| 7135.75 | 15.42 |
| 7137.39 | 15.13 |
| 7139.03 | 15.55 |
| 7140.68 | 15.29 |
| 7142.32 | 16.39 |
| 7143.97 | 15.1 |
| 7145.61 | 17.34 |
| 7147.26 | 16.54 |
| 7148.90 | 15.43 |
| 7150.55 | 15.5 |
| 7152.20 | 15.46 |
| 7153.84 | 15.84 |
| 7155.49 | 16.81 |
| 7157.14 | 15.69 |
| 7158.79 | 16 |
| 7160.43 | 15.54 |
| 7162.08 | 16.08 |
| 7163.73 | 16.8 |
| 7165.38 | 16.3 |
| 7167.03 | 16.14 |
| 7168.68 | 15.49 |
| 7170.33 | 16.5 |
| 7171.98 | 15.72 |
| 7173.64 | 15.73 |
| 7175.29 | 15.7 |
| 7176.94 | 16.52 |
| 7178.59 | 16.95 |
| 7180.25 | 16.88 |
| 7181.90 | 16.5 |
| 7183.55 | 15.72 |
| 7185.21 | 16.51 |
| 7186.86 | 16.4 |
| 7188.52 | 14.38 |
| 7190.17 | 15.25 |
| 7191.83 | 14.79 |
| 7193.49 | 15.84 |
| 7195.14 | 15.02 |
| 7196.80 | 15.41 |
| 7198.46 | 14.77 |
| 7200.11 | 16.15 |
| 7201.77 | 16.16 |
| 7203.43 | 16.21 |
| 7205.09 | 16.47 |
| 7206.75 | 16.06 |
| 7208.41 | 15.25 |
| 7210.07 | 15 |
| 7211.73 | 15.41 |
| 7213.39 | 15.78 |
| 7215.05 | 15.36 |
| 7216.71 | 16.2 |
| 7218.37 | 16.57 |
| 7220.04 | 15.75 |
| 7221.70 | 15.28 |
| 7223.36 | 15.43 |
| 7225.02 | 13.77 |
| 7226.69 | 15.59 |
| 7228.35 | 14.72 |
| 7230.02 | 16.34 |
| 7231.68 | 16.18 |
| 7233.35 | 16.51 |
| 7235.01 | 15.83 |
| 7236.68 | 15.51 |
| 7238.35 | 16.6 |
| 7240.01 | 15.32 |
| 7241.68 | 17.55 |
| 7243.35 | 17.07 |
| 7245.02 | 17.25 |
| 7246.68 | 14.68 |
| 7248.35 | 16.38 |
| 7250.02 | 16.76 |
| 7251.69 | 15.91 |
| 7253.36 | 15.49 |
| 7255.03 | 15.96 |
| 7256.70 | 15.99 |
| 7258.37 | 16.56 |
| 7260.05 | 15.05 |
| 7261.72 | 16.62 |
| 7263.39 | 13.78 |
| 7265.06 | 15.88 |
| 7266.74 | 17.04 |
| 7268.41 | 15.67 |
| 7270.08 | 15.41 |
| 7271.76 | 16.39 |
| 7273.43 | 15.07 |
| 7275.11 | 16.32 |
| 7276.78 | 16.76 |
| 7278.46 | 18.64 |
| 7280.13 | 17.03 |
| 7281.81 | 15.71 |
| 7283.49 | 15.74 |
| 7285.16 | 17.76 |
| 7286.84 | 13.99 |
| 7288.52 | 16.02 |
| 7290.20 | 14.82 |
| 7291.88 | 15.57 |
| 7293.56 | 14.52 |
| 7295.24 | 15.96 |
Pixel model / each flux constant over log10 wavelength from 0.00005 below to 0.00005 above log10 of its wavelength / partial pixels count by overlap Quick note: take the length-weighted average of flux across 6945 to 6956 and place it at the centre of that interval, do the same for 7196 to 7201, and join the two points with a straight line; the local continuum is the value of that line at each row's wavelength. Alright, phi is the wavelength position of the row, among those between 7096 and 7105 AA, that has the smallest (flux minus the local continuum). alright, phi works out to 7098.05 AA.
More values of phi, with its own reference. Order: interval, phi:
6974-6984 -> 6981.35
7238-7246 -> 7240.01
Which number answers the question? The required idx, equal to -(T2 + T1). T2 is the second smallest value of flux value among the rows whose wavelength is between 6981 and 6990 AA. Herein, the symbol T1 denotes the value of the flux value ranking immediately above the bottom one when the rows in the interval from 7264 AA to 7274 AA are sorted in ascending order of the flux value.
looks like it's -30.8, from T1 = 15.41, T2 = 15.43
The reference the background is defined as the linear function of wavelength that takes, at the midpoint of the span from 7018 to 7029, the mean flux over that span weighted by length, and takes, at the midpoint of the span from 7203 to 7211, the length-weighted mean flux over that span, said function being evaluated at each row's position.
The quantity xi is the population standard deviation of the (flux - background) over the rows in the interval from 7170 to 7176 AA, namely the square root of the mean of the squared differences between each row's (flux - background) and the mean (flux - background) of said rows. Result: 0.3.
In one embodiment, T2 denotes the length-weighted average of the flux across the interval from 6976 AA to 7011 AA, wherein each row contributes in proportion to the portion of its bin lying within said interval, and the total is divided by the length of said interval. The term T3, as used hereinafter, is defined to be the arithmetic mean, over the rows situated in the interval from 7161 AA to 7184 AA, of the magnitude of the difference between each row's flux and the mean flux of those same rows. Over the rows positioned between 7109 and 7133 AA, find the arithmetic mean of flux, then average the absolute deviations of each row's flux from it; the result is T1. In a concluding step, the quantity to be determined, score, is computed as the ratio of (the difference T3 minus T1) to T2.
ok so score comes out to -0.012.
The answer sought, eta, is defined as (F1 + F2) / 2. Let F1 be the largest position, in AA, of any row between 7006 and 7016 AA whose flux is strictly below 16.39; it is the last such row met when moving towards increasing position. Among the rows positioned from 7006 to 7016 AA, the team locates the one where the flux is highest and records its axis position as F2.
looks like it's 7014.4 AA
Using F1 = 7015.19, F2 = 7013.57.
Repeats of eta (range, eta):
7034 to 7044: 7037.8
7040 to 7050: 7041.9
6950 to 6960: 6954.9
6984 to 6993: 6991.8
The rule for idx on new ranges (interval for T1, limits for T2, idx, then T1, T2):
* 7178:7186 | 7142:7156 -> -31.9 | 16.5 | 15.43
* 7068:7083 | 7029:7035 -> -32.3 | 15.87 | 16.44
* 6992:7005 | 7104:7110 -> -33.5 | 16.55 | 16.93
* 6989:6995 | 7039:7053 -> -33.5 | 17.08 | 16.44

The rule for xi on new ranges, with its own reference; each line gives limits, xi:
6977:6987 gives 0.5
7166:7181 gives 0.5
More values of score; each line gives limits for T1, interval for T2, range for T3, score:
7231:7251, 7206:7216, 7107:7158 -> -0.002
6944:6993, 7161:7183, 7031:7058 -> -0.013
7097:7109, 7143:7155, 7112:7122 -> -0.011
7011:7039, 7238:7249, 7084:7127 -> 0.004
